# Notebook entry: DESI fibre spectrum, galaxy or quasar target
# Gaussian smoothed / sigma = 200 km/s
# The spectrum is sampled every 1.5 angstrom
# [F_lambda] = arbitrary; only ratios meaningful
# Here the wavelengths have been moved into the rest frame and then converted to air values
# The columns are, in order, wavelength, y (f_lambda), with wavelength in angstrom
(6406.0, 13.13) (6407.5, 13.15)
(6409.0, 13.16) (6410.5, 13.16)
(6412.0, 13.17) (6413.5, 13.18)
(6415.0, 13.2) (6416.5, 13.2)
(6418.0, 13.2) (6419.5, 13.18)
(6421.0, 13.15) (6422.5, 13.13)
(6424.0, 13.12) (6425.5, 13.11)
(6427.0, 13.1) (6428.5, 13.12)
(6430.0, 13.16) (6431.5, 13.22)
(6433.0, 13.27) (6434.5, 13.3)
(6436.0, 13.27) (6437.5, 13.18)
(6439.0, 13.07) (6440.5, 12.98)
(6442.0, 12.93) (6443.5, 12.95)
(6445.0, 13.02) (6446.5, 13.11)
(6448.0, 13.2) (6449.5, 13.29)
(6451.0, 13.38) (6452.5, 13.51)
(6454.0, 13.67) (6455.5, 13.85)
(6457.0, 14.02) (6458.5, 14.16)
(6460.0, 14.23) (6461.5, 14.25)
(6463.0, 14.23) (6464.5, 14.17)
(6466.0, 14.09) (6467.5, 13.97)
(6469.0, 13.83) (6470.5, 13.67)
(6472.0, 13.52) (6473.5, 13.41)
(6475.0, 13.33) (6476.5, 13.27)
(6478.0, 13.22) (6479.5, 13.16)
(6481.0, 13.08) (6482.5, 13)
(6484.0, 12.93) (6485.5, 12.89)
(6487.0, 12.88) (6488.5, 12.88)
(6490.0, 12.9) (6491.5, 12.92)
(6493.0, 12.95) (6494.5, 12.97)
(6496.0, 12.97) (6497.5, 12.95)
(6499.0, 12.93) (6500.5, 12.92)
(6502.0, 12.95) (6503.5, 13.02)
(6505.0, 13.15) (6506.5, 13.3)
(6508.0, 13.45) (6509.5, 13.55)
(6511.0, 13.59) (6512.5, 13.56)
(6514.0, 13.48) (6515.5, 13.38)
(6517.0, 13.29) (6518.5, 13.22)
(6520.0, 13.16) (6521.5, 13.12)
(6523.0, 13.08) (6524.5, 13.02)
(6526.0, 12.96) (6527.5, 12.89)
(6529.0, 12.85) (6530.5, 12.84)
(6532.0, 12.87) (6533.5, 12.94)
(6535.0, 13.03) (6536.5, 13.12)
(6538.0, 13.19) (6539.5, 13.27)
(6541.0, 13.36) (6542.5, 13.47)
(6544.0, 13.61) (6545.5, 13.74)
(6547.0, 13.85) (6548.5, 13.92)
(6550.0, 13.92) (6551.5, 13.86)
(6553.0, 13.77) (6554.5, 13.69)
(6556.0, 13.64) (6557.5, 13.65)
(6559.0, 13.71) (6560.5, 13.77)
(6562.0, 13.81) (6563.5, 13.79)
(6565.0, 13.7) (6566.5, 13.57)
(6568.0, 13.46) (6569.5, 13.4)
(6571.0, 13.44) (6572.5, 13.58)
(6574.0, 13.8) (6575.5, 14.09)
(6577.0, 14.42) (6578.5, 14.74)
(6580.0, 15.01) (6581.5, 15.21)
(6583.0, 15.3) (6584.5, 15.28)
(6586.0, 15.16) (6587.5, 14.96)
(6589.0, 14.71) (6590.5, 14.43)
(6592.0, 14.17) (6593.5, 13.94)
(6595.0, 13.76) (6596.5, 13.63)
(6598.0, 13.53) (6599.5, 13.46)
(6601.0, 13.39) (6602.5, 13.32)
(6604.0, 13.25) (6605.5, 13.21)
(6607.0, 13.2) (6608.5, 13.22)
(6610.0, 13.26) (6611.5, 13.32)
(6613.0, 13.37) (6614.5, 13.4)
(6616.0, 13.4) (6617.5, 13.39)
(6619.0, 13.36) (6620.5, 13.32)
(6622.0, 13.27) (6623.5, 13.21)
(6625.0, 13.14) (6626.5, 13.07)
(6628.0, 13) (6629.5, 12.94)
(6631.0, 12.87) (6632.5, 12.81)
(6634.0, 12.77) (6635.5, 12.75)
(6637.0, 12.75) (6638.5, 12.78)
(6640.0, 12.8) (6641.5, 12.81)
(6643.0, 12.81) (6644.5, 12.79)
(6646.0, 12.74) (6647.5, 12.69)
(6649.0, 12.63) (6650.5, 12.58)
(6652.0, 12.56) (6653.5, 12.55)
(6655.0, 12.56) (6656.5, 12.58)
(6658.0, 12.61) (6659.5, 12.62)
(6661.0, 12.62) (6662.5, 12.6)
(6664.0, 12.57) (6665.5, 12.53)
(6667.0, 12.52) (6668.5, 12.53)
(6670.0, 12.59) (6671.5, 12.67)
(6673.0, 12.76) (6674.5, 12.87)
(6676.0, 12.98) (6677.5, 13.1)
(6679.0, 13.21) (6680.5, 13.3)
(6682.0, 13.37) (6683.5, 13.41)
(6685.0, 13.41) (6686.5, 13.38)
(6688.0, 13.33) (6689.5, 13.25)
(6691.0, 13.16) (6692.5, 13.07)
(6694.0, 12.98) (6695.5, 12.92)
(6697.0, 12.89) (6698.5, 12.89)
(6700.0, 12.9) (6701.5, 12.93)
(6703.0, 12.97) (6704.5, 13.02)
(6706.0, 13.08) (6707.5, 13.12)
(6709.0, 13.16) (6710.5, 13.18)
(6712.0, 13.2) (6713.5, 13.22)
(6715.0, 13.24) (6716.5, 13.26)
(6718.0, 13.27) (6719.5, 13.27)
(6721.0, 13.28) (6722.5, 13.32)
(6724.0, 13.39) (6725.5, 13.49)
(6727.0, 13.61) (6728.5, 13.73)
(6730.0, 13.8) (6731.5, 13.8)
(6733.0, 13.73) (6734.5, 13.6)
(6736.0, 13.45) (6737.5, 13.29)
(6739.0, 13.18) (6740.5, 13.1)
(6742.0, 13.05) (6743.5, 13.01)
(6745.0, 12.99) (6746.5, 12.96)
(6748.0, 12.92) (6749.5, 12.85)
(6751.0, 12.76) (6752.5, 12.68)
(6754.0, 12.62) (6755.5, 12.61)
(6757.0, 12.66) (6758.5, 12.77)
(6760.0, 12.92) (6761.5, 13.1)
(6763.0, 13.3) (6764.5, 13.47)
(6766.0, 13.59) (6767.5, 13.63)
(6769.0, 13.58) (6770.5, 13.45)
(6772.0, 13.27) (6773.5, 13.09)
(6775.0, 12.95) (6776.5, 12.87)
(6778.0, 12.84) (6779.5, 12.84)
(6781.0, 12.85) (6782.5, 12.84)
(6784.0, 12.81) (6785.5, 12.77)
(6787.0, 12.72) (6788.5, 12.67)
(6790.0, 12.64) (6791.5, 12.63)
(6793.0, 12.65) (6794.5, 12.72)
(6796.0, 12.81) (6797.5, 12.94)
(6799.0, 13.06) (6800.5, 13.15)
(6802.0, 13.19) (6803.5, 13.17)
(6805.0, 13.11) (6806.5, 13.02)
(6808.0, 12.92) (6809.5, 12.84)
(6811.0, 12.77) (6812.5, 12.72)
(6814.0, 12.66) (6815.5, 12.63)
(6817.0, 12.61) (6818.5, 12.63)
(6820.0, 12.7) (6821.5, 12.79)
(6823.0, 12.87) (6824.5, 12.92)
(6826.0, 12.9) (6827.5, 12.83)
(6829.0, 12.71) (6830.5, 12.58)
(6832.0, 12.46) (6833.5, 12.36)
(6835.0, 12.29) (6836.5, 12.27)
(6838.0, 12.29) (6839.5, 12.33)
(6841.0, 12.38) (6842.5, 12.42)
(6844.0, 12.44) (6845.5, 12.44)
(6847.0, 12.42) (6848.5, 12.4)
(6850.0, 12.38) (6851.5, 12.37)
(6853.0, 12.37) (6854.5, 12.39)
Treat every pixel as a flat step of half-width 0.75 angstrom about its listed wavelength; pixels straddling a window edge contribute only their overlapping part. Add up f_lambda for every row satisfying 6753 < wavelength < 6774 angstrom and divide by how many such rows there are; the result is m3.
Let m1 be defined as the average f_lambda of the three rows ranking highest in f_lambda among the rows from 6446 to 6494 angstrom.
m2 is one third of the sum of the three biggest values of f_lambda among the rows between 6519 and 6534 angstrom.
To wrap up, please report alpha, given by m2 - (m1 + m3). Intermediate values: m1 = 14.2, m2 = 13.1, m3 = 13.1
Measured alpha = -14.3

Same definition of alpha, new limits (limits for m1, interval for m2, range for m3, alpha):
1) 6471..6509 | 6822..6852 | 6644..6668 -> -13.2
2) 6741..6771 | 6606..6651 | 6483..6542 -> -13.3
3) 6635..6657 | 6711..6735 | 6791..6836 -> -11.8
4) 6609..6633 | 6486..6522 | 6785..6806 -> -12.7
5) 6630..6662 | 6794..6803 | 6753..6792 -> -12.7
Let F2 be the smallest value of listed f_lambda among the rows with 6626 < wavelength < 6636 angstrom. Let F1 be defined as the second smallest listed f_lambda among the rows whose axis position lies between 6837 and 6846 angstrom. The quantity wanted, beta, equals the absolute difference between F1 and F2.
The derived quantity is 0.4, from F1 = 12.33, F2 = 12.75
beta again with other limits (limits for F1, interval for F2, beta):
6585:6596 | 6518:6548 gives 1.1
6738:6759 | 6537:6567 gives 0.6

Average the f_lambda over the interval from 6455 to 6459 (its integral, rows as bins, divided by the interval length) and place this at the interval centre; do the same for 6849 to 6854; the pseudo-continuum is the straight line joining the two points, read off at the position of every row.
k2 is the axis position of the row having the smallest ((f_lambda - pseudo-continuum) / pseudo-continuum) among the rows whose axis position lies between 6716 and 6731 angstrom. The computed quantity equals 6716.5 angstrom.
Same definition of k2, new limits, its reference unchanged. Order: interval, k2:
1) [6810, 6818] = 6817.0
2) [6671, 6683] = 6671.5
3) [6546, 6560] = 6556.0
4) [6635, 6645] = 6635.5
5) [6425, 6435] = 6427.0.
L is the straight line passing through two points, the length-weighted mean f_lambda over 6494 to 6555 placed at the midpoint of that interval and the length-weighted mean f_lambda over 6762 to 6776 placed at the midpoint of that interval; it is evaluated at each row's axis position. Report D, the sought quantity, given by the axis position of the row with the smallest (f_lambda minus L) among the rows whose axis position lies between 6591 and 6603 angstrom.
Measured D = 6602.5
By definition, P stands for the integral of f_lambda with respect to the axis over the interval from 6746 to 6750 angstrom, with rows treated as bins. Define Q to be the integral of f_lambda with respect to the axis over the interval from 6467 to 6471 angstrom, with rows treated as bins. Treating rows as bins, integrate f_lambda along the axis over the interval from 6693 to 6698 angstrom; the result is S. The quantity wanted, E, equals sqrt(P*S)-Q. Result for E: 2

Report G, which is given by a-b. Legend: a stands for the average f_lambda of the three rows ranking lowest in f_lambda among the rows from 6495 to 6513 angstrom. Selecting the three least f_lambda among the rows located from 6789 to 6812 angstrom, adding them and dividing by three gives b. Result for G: 0.29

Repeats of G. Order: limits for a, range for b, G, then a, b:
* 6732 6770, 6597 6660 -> 0.07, 12.6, 12.6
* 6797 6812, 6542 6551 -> -0.76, 12.8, 13.6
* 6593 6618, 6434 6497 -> 0.33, 13.2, 12.9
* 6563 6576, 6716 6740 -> 0.20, 13.4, 13.2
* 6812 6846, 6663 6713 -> -0.24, 12.3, 12.5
